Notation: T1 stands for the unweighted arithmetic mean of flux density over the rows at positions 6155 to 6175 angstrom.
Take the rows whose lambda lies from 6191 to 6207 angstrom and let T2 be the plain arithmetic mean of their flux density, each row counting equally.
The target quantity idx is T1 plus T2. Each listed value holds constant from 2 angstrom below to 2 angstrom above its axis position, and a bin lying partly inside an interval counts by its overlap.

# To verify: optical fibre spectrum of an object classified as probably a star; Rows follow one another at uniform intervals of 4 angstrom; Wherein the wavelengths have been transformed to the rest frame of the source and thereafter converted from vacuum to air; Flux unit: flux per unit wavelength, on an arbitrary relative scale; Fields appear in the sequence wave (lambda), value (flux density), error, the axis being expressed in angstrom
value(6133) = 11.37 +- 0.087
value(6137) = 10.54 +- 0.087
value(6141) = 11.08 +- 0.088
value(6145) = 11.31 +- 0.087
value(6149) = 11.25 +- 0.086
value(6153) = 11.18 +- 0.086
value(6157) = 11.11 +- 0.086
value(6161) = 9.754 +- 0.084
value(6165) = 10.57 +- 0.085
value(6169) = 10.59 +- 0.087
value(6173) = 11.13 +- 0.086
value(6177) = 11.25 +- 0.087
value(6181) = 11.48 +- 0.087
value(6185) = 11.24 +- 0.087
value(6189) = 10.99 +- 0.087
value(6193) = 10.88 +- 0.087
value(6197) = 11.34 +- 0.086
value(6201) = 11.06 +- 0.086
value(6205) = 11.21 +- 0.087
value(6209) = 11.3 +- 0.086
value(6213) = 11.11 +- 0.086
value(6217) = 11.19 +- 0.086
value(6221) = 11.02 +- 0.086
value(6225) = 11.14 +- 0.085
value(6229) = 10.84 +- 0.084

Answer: 21.8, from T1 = 10.6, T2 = 11.1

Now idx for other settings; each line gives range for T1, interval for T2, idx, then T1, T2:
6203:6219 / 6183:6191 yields 22.3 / 11.2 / 11.1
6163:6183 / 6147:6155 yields 22.2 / 11.0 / 11.2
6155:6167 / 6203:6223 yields 21.6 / 10.5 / 11.2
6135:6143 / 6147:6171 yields 21.6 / 10.8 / 10.7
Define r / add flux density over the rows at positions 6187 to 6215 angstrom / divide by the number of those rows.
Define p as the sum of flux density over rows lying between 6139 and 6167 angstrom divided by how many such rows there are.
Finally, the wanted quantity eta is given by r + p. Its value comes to 22.0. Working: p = 10.9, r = 11.1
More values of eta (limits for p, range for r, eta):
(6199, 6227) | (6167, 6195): 22.2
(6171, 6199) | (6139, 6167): 22.1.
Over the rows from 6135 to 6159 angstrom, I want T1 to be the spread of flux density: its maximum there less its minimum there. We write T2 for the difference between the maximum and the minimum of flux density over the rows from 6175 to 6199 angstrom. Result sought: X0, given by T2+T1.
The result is 1.4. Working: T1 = 0.8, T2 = 0.6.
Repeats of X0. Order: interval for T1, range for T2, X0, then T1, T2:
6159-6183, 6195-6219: 2.0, 1.7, 0.3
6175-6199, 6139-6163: 2.2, 0.6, 1.6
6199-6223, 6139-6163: 1.8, 0.3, 1.6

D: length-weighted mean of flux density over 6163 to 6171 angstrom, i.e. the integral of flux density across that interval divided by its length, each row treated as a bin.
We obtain 10.6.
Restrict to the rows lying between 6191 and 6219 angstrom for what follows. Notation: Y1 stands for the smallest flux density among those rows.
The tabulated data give 10.88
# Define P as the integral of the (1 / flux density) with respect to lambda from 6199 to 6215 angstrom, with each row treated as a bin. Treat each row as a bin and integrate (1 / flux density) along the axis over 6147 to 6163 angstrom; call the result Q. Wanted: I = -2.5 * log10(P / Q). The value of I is 0.04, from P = 1.43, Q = 1.483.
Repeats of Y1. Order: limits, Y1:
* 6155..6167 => 9.754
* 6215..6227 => 11.02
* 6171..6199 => 10.88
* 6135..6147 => 10.54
